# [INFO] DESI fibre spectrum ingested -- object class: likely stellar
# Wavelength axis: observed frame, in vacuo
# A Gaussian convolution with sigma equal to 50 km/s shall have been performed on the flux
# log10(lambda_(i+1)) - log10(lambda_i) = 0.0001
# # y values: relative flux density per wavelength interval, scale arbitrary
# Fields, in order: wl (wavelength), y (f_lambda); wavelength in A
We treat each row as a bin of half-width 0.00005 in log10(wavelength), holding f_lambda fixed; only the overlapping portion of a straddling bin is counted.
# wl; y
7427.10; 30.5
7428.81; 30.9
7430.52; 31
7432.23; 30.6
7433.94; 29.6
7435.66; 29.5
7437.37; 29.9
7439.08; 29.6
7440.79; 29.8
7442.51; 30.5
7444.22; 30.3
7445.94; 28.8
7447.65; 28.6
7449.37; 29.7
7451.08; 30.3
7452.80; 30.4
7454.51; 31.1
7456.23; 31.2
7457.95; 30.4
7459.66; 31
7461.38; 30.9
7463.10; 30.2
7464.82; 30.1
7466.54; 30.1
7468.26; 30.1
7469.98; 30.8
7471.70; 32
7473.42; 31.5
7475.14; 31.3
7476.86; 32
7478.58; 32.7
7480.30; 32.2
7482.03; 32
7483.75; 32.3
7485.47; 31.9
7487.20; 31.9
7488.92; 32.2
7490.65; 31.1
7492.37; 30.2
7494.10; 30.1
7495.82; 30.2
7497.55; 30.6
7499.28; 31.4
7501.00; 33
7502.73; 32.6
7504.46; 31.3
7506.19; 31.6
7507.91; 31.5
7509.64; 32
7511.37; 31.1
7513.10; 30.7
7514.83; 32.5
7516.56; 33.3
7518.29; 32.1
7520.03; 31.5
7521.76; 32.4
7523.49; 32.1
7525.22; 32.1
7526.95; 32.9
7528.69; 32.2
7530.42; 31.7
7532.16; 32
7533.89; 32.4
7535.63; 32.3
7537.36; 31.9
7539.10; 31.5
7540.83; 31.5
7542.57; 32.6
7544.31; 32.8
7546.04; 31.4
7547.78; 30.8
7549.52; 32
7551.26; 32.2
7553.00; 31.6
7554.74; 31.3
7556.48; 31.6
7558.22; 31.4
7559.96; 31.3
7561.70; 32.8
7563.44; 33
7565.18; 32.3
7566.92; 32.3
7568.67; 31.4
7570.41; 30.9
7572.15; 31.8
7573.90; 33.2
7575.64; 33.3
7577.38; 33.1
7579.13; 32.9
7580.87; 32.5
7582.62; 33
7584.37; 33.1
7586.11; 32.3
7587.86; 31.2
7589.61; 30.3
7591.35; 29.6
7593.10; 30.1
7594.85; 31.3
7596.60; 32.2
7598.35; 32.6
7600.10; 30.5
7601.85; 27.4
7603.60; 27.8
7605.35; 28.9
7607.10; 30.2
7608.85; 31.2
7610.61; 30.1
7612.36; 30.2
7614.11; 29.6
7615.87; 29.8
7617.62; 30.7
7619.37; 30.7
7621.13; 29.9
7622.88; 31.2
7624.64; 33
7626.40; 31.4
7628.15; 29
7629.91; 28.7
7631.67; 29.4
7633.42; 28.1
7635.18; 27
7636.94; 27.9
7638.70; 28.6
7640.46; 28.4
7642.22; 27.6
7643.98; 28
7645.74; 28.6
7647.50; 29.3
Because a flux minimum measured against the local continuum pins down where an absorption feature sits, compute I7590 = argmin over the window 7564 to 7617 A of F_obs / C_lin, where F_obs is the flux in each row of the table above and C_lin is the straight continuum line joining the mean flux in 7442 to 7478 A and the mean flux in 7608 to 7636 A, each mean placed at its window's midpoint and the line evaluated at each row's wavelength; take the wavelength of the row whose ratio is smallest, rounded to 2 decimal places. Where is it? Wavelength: 7601.85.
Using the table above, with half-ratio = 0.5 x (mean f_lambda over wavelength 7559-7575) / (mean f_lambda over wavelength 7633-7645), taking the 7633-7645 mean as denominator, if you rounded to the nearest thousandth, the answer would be 0.575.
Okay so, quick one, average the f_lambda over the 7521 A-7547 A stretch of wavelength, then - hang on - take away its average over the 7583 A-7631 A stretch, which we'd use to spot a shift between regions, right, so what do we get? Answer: 1.6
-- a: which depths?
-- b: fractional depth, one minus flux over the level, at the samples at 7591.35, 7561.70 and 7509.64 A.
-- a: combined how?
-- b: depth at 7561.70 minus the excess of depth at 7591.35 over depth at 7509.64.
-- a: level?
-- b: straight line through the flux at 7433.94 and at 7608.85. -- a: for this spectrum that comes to -0.17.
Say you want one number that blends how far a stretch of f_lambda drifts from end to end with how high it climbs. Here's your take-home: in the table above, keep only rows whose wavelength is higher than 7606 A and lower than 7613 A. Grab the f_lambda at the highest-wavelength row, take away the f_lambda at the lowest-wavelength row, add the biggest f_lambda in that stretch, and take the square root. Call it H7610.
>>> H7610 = 5.59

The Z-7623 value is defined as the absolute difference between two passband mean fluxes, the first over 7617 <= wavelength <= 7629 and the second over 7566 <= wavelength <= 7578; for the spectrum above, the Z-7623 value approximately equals 1.4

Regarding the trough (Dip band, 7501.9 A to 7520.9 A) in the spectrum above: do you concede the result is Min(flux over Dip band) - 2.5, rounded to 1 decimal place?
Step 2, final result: 28.2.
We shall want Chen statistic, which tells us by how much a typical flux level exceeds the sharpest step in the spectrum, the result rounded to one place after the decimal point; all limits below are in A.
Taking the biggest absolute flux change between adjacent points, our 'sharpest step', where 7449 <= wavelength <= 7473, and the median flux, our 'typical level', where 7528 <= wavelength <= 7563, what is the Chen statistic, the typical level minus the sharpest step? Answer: 30.6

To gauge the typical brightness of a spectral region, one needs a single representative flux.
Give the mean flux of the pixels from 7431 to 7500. 30.7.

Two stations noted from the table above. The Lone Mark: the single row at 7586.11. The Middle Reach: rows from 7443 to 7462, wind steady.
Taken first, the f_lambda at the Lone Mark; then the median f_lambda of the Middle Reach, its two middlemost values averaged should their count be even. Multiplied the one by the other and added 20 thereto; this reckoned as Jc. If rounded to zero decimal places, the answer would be 1002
